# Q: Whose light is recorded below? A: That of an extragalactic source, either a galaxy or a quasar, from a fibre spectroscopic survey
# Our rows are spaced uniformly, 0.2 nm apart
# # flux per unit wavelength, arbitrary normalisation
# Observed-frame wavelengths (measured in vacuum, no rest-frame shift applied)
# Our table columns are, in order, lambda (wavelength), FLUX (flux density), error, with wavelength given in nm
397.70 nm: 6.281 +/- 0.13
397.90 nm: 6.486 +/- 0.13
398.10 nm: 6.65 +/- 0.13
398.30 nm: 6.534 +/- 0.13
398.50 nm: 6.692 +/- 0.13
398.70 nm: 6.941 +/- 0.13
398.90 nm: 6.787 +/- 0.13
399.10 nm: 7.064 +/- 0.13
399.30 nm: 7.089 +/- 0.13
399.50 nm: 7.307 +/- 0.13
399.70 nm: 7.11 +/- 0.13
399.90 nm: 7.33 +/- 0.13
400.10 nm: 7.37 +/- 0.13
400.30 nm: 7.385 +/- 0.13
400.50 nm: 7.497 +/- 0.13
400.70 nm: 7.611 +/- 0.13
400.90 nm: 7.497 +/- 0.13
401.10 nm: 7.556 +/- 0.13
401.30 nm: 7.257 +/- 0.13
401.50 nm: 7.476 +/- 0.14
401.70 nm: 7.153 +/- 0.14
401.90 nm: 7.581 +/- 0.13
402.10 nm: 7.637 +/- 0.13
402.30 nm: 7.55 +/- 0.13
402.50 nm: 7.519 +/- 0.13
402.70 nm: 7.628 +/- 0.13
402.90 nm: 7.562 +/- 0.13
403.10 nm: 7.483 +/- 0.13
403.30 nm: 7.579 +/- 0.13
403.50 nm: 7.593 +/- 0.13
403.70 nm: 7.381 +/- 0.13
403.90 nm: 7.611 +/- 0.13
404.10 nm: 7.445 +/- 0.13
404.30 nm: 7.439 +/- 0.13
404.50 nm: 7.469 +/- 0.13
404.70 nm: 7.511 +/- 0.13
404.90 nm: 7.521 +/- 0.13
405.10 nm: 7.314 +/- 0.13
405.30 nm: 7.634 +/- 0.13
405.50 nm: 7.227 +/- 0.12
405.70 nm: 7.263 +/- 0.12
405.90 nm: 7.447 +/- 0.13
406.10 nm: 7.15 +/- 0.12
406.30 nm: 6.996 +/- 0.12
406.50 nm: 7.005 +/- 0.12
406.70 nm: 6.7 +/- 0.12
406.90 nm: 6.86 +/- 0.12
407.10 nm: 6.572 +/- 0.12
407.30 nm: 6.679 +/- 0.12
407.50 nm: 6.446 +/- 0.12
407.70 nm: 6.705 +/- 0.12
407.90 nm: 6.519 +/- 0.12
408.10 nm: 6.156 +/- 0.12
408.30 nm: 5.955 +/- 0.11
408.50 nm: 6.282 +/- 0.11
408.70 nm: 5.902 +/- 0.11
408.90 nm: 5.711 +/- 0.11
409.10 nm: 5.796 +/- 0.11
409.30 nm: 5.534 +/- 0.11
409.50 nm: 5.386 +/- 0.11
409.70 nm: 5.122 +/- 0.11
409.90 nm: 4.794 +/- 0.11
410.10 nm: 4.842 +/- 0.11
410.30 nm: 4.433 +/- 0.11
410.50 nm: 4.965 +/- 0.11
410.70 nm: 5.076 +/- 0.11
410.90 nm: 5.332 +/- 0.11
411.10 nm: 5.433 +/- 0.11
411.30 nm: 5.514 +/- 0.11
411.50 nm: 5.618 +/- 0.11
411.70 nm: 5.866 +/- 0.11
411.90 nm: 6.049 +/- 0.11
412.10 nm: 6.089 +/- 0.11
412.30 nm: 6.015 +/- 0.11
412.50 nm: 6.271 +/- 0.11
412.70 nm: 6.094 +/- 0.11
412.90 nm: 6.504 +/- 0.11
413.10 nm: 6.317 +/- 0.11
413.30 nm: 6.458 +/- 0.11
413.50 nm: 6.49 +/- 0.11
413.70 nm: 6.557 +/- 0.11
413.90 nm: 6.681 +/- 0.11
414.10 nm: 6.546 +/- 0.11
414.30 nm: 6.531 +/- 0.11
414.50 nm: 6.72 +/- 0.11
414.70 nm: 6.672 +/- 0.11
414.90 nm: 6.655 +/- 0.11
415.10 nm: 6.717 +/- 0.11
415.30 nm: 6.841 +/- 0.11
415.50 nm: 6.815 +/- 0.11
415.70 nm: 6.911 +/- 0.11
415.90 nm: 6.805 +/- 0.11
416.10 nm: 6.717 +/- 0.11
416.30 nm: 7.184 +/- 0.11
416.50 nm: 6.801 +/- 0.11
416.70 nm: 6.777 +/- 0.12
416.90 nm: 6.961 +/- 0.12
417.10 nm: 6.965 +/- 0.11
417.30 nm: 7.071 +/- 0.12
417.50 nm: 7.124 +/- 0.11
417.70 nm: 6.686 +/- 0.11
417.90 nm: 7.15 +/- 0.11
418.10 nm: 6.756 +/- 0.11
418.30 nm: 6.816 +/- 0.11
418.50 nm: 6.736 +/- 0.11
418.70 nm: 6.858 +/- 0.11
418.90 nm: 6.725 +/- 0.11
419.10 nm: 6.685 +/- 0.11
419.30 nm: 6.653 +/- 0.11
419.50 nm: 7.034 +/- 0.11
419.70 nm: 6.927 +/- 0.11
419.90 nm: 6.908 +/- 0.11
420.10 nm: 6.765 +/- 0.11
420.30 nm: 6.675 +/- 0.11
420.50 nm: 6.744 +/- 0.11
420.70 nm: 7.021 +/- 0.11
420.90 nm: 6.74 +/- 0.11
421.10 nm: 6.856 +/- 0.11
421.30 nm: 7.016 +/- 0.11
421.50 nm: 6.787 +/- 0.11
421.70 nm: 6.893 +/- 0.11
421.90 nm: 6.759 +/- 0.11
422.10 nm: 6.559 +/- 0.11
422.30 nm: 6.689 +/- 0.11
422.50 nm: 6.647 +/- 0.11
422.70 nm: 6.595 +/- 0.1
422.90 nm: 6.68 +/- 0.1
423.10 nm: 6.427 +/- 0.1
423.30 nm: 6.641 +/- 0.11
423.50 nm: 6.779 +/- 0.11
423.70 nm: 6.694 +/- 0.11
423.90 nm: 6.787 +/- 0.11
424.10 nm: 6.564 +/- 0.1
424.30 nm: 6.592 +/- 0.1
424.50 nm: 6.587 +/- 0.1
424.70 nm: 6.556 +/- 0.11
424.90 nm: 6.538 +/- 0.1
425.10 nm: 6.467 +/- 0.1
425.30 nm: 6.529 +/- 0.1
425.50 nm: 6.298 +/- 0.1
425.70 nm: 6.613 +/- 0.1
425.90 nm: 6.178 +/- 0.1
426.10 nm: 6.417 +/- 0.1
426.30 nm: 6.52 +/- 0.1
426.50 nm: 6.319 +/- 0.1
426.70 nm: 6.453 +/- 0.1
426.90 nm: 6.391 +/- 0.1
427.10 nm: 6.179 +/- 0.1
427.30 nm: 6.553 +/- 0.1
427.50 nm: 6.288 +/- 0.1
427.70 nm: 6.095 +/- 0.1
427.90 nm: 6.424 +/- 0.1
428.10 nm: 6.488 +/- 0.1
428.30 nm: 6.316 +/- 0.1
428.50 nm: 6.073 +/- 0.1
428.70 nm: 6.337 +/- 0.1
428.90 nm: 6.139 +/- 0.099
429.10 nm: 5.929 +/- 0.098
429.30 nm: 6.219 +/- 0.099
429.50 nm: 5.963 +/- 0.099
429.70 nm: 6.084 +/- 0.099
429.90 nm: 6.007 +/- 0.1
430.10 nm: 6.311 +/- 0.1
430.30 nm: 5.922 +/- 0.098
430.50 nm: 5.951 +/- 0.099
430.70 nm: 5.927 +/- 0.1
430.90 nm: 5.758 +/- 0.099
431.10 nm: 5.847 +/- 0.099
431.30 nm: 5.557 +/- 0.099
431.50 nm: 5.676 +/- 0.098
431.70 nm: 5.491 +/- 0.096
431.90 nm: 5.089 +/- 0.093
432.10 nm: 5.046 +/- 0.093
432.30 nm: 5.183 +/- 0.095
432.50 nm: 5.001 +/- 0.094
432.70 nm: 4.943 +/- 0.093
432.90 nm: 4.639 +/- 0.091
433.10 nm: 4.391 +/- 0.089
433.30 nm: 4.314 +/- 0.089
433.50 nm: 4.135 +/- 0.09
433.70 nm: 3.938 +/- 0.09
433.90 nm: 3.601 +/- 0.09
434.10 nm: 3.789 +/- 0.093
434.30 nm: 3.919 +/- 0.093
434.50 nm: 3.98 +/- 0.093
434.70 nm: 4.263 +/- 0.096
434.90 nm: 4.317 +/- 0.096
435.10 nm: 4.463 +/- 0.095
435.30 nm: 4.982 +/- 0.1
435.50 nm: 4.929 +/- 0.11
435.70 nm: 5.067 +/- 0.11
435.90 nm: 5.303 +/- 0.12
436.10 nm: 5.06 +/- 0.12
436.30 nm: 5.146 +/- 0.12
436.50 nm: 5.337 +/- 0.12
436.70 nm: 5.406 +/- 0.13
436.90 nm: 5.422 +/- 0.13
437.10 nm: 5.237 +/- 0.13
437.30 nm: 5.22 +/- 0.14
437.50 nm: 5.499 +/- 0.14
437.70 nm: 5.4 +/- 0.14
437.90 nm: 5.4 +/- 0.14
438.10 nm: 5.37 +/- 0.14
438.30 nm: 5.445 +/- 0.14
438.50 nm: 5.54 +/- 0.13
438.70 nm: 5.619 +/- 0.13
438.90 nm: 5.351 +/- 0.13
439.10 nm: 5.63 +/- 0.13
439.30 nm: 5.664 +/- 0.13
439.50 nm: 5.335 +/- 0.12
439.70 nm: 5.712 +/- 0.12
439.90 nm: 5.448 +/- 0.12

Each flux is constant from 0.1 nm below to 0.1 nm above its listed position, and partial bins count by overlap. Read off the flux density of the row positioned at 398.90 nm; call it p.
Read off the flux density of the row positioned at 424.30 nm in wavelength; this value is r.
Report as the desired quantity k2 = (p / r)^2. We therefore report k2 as 1.1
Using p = 6.787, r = 6.592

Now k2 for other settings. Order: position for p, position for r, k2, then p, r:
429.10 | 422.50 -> 0.8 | 5.929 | 6.647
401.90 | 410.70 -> 2.2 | 7.581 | 5.076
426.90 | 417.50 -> 0.8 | 6.391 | 7.124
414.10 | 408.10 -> 1.1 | 6.546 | 6.156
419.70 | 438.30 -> 1.6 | 6.927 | 5.445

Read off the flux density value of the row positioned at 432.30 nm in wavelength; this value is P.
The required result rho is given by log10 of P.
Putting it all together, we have 0.71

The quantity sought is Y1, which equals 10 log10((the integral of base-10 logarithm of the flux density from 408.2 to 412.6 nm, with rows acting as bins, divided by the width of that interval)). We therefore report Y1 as -1.30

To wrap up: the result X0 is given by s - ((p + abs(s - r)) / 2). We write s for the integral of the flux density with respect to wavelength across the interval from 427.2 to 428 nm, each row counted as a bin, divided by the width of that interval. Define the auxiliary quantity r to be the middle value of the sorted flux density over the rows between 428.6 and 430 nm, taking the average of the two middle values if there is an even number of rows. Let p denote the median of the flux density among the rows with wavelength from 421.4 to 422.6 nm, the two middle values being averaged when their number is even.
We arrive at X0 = 3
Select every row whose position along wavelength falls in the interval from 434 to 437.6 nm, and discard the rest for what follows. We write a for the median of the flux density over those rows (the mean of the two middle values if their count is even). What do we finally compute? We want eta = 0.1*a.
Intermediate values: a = 5.1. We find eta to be 0.51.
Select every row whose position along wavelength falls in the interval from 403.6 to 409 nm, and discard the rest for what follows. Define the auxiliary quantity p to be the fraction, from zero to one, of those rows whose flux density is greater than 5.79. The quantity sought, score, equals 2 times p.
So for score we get 1.93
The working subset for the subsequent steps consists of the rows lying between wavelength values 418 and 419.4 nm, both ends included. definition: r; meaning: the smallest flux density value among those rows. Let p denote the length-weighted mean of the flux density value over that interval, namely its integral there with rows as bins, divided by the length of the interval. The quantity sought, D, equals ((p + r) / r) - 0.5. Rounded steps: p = 6.7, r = 6.653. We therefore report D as 1.514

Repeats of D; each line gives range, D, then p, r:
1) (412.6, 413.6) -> 1.546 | 6.4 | 6.094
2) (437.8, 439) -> 1.519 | 5.5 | 5.351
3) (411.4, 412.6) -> 1.565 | 6.0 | 5.618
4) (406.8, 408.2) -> 1.566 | 6.6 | 6.156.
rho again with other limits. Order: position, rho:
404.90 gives 0.88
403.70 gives 0.87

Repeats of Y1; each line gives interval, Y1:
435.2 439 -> -1.40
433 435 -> -2.16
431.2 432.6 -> -1.41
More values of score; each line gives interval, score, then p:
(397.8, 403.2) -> 2.00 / 1.00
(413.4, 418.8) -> 2.00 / 1.00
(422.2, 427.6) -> 2.00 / 1.00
